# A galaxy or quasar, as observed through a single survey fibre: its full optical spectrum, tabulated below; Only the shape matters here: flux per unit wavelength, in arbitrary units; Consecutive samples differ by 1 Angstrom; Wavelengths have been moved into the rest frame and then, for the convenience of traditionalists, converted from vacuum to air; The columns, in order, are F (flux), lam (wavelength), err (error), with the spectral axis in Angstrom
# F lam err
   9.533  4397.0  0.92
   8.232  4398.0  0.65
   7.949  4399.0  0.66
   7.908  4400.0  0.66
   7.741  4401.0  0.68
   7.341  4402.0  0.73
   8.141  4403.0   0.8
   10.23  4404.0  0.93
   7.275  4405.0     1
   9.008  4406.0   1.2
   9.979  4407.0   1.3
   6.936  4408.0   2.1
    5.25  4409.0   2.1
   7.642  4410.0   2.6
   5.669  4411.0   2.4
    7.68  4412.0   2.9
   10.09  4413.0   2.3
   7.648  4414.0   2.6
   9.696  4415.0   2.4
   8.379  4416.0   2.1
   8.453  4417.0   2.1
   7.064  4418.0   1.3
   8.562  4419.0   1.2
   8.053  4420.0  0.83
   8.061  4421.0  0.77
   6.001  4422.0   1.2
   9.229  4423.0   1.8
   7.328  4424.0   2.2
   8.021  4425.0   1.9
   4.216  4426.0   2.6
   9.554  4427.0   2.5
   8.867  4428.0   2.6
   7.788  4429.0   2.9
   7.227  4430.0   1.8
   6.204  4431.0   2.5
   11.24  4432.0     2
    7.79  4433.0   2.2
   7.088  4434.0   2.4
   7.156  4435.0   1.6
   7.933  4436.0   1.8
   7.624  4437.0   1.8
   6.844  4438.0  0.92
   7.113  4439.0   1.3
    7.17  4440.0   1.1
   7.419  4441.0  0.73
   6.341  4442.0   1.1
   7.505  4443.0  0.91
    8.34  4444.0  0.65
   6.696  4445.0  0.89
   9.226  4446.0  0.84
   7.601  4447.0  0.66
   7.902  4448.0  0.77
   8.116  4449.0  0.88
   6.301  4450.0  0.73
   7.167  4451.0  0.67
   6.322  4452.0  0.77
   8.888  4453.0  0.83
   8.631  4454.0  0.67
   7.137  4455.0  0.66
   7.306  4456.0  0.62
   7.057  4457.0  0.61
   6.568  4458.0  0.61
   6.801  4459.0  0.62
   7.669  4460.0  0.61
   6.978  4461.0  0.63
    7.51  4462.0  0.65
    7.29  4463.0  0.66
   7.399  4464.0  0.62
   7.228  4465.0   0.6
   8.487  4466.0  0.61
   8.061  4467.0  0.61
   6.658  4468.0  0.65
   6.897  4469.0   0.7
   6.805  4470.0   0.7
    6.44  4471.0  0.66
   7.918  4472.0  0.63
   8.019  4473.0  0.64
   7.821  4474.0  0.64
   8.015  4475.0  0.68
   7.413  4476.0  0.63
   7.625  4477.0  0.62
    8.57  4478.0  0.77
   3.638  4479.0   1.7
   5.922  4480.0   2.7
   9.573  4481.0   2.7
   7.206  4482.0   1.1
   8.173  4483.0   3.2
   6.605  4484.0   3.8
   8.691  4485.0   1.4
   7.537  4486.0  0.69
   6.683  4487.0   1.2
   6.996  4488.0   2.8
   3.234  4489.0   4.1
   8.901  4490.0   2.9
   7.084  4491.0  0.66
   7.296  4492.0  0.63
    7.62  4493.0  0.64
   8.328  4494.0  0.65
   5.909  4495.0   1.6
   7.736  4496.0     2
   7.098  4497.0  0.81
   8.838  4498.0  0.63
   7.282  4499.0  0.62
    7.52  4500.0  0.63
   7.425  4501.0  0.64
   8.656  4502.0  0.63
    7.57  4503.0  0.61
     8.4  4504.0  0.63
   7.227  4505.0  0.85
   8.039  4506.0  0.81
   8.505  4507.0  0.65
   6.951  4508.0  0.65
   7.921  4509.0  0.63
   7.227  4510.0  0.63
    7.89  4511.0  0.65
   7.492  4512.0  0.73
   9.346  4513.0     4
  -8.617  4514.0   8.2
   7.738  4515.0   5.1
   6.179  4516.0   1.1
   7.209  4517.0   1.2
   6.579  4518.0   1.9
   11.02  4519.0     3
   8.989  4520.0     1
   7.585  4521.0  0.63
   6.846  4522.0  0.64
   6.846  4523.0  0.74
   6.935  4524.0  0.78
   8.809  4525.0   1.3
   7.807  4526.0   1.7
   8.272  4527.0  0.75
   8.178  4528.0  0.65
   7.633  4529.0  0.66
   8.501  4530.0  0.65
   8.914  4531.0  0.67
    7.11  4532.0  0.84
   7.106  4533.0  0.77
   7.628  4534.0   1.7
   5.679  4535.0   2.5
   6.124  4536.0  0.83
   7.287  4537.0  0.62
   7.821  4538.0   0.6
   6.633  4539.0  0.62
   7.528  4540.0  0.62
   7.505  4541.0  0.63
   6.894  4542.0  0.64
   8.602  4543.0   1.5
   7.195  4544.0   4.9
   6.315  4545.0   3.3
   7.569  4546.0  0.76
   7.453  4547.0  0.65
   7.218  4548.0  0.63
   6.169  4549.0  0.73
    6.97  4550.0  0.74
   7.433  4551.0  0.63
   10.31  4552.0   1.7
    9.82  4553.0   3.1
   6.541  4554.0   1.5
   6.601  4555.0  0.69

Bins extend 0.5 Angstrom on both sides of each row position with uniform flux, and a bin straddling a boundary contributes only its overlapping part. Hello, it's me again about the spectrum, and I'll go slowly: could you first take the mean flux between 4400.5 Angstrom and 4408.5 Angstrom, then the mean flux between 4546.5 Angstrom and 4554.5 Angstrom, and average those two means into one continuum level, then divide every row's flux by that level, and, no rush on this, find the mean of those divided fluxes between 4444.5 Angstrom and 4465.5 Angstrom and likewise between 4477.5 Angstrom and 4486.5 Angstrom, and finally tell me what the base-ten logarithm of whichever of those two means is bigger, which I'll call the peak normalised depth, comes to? -0.03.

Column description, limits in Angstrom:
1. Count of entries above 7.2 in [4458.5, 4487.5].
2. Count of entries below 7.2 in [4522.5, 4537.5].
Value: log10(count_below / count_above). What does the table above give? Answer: -0.50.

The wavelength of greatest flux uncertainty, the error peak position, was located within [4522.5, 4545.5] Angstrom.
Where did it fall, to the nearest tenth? 4544.0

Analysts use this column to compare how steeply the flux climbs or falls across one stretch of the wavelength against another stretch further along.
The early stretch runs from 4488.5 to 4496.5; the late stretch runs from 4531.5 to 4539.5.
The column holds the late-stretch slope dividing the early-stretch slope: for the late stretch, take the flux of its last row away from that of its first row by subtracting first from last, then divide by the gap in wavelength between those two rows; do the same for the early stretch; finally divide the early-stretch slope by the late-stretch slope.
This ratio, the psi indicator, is -9.4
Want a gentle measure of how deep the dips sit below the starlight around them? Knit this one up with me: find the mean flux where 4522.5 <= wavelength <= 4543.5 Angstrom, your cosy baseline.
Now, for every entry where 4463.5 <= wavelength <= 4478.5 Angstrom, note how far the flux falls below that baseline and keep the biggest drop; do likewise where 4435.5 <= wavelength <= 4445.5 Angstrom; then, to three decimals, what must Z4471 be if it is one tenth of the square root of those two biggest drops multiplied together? 0.112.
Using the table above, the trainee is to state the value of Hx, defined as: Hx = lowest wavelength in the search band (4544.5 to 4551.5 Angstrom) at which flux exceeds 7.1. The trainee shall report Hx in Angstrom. 4546.0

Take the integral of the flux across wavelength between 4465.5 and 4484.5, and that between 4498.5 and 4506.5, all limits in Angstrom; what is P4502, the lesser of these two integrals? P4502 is 62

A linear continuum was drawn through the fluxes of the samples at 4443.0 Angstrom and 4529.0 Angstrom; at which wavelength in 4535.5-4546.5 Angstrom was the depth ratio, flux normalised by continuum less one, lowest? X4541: 4536.0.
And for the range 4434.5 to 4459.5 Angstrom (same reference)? 4450.0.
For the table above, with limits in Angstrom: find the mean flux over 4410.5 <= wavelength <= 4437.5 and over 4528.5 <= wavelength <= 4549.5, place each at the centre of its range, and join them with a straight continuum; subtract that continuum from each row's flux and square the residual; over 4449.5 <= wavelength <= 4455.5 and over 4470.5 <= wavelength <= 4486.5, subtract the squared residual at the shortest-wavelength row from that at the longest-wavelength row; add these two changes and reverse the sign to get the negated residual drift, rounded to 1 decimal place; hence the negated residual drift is 3.2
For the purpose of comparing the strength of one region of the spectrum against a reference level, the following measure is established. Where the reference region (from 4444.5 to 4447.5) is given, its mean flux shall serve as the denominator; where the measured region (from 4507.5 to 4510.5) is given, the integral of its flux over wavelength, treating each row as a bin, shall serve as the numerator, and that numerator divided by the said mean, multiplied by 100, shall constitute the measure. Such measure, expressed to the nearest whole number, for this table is 282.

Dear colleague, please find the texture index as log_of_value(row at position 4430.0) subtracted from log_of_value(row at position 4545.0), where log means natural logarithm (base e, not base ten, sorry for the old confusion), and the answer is -0.1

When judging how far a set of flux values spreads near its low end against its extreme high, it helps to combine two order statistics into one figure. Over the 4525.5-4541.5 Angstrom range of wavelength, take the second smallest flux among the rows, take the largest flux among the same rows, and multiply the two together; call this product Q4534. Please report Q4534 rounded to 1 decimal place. 54.6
